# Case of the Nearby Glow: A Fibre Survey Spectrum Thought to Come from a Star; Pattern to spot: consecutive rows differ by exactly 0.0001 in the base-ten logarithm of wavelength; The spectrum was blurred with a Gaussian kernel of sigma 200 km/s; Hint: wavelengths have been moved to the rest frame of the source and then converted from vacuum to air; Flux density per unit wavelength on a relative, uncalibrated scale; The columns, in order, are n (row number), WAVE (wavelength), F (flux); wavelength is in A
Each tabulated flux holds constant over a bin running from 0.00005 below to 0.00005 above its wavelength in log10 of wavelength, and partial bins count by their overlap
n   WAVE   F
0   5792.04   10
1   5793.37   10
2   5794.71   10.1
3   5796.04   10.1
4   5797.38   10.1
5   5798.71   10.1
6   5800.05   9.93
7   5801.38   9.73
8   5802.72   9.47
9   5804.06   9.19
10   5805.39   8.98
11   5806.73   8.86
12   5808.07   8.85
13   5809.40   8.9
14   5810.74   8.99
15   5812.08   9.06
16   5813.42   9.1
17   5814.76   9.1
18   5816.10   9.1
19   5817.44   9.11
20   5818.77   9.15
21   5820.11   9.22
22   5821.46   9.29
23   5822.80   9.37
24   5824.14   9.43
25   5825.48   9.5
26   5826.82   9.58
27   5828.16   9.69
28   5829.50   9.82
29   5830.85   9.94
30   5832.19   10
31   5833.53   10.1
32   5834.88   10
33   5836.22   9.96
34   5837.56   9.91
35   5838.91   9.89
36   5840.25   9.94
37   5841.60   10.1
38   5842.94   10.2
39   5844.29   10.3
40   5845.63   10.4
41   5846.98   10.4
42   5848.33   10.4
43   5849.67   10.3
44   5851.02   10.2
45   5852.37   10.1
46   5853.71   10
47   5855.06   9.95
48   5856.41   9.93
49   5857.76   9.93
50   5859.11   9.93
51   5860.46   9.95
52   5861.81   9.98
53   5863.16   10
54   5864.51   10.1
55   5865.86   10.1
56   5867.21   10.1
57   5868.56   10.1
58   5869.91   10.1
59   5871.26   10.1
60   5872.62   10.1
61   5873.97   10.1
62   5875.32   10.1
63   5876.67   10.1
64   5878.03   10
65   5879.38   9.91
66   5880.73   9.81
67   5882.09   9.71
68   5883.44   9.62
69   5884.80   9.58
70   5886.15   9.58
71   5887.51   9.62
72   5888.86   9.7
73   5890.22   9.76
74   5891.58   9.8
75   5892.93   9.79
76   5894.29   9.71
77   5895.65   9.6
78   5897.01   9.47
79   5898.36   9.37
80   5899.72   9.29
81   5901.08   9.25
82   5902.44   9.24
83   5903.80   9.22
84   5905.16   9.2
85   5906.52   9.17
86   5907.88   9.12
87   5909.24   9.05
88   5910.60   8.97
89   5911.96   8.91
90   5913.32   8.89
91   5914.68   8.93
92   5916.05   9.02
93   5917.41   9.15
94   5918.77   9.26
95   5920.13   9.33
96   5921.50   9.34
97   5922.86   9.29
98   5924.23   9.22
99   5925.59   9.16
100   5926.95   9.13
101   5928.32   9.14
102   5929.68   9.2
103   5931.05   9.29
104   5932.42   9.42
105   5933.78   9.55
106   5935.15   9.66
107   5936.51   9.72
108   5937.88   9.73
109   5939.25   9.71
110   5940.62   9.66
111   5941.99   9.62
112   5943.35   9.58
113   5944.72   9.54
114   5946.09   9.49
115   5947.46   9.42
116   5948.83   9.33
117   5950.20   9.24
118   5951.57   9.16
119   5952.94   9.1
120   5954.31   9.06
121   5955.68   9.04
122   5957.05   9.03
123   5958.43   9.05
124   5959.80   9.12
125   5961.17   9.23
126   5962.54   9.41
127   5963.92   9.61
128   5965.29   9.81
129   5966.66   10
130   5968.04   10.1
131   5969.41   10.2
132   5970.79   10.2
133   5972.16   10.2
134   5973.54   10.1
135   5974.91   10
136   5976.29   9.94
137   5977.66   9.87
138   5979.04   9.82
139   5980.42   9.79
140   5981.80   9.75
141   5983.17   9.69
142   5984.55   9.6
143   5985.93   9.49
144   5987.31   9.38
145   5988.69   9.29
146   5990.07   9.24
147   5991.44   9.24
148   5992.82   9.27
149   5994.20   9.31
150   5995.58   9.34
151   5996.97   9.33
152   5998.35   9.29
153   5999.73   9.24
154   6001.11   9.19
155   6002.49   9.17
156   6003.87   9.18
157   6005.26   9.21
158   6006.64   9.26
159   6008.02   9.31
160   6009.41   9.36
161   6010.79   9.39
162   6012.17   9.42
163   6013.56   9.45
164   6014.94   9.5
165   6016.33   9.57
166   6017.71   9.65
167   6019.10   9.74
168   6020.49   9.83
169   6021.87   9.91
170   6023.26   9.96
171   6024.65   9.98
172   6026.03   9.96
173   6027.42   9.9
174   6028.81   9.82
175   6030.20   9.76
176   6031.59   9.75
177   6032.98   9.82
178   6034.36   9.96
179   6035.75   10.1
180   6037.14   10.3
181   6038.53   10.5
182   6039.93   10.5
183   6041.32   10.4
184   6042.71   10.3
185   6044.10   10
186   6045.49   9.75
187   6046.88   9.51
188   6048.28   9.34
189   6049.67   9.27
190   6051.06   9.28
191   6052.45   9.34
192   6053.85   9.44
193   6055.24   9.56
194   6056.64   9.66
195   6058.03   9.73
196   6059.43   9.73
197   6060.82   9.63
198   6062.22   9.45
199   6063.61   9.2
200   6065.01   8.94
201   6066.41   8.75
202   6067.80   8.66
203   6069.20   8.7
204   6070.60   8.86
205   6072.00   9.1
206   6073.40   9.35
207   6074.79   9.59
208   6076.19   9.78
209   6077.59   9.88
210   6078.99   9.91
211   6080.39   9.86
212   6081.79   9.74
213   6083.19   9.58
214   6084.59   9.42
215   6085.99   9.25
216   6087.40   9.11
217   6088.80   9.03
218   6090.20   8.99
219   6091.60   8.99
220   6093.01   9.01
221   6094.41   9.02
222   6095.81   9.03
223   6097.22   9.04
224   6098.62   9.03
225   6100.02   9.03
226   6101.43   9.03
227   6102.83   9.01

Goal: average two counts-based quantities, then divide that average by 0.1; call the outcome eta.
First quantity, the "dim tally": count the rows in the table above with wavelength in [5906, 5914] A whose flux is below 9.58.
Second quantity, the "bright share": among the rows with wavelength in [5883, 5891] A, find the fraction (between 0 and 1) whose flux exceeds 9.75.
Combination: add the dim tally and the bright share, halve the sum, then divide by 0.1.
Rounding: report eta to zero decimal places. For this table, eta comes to 31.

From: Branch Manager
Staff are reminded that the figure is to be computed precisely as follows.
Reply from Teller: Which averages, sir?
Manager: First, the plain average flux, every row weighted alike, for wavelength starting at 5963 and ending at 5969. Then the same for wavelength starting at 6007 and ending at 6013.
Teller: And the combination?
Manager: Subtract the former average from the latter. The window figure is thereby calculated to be -0.51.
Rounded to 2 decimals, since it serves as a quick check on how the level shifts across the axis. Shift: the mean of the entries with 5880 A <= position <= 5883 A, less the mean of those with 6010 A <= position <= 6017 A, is 0.29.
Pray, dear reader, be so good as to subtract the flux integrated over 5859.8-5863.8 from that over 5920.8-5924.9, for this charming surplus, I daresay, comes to -2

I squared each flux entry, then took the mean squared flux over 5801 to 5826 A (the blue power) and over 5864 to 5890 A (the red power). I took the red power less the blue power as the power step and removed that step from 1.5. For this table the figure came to -13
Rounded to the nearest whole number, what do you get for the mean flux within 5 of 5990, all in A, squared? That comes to 87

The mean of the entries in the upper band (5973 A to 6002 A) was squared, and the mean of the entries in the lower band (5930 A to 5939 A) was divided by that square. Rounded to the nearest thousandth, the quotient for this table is 0.105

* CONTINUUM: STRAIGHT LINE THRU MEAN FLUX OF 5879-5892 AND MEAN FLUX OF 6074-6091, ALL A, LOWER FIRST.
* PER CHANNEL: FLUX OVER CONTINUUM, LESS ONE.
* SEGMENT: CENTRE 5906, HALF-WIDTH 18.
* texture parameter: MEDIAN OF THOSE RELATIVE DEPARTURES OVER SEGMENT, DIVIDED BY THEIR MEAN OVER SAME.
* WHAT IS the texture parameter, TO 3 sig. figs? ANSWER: 1.11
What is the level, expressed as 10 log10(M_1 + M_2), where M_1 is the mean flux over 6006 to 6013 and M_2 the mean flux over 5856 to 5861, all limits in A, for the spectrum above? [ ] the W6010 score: 12.9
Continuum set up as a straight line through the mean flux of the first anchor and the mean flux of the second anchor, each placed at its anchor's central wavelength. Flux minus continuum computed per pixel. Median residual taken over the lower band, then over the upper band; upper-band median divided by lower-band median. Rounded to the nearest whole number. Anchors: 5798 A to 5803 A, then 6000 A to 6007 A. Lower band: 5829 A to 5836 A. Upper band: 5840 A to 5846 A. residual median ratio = 2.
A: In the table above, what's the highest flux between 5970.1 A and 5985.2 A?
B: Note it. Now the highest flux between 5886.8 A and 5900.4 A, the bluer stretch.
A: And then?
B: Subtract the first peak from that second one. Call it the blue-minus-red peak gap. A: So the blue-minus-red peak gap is -0.4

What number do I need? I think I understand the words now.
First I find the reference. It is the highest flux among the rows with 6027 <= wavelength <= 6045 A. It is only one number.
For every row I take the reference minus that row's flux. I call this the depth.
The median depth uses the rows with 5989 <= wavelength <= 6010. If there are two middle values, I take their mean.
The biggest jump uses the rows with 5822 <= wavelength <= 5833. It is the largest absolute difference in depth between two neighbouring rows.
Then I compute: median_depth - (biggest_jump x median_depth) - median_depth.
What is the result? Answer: -0.16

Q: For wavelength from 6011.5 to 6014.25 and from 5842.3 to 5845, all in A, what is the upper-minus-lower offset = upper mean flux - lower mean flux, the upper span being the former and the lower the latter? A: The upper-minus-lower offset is -0.8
